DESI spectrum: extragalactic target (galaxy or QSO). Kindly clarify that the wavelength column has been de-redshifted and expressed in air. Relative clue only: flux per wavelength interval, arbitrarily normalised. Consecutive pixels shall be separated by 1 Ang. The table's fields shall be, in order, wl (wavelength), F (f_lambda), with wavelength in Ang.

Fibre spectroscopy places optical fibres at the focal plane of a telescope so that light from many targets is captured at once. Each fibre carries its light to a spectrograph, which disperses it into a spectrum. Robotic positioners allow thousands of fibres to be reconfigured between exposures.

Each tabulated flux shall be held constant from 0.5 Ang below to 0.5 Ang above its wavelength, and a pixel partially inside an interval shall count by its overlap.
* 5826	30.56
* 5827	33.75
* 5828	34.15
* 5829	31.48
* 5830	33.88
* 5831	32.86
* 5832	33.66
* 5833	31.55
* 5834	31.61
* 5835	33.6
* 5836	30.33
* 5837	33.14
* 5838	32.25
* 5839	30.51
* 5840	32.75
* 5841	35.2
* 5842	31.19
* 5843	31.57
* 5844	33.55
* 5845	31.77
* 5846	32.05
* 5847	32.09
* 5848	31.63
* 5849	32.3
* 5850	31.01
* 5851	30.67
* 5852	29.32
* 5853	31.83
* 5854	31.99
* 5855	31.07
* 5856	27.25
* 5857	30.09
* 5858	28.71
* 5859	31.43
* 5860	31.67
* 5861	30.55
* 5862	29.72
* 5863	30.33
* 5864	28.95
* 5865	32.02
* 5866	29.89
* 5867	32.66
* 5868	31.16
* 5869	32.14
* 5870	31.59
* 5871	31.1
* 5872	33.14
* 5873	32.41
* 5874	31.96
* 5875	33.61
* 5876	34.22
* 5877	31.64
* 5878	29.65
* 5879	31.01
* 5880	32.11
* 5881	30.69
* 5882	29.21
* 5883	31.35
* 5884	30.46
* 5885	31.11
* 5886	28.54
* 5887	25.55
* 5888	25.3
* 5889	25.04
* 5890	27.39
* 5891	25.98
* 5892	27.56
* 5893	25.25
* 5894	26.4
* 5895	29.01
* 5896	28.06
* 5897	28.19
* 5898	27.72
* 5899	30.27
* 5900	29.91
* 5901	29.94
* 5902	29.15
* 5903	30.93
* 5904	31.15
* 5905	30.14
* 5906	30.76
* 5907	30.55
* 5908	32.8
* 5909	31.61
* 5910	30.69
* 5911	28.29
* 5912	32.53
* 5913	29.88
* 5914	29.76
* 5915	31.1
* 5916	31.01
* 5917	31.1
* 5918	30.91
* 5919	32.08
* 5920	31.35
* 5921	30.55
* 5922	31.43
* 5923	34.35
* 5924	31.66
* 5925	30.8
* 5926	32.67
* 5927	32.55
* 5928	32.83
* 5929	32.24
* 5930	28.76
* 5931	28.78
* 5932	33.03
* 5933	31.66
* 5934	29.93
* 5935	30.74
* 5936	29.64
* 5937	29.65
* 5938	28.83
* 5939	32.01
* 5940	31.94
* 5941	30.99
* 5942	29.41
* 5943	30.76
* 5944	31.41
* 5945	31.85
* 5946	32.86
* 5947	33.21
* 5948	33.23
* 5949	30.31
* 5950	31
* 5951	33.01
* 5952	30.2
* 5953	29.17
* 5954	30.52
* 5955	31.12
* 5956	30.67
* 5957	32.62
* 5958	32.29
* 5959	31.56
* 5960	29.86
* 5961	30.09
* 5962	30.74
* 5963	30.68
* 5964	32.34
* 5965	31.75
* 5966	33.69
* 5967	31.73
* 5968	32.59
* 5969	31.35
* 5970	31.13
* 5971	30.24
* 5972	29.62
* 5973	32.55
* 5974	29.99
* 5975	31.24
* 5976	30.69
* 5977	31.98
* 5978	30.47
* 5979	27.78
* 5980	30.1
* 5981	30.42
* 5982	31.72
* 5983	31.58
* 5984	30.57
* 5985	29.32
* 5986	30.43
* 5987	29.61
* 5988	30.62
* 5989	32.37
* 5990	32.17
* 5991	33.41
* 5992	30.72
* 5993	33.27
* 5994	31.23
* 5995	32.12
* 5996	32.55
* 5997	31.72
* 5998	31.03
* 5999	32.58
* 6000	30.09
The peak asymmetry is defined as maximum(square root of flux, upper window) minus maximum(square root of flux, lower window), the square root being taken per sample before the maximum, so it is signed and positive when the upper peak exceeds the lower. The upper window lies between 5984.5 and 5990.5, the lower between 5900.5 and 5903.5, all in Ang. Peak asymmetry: 0.13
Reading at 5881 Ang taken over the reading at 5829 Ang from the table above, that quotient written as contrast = 0.97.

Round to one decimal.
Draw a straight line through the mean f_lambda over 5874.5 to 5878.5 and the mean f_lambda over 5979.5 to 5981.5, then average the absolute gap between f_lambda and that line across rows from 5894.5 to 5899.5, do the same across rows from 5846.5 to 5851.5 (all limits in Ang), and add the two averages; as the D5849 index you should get 4.5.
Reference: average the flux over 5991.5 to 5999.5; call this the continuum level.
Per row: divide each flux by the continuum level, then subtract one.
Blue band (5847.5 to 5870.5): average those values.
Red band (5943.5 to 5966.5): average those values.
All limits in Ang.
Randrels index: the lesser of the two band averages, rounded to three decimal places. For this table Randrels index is -0.035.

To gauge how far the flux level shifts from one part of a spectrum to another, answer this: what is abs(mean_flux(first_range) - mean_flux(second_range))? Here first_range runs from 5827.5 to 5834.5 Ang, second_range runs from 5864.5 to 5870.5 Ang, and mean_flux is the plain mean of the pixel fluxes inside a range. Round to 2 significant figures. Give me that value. 1.2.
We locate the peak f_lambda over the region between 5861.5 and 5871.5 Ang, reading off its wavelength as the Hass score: 5867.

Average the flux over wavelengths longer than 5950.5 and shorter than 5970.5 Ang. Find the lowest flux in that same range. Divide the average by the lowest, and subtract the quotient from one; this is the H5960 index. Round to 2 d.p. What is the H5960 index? -0.07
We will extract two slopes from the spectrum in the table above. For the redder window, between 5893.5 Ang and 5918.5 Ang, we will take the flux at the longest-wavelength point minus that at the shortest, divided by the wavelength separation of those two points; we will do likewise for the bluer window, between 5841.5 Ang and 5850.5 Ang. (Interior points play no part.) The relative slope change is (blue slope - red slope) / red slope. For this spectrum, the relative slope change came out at -1.1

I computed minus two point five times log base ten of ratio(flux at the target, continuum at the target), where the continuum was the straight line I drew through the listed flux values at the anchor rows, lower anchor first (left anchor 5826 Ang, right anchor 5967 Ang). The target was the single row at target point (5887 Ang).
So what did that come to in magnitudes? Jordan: 0.21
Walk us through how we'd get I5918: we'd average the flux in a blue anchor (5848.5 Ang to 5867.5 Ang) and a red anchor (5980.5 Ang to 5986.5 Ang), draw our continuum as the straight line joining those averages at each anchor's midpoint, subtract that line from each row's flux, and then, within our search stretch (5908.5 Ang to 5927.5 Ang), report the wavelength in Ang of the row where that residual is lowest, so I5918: 5911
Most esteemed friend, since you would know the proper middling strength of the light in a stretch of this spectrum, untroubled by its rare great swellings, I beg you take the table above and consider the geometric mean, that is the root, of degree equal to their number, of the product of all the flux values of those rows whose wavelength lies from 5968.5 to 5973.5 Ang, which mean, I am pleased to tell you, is 30.96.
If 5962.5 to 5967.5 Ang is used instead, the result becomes 32.02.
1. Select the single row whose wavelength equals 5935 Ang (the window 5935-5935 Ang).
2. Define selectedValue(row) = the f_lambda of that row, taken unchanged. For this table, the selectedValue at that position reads 30.74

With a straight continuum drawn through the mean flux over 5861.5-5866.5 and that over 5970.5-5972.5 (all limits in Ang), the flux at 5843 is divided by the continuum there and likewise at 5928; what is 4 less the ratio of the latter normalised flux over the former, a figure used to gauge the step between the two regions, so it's 2.95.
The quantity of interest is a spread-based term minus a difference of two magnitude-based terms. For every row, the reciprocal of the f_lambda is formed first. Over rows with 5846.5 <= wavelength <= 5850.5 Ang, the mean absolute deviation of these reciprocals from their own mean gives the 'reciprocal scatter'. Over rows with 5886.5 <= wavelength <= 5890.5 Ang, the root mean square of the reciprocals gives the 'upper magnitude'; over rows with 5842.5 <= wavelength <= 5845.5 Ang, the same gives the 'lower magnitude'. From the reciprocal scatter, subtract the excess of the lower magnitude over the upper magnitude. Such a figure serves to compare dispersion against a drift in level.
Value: 0.0082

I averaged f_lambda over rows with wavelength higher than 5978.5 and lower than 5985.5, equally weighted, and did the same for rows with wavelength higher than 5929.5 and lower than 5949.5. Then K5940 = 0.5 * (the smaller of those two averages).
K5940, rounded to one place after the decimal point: 15.1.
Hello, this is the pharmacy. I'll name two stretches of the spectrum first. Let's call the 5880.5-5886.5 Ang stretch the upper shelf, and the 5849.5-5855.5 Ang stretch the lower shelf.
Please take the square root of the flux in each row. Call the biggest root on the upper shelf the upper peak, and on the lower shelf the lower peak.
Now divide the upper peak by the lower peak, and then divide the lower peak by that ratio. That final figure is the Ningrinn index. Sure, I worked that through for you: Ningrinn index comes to 5.71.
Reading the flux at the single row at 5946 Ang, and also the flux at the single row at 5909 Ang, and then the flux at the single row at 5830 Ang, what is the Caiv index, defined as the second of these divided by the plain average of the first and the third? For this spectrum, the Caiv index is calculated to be 0.95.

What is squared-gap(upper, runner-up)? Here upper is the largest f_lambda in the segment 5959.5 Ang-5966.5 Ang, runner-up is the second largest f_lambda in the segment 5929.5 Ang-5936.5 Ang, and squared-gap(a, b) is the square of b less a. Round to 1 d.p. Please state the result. 4.1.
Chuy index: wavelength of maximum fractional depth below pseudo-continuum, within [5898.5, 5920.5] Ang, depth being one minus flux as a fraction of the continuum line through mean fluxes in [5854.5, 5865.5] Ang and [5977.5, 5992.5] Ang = 5911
